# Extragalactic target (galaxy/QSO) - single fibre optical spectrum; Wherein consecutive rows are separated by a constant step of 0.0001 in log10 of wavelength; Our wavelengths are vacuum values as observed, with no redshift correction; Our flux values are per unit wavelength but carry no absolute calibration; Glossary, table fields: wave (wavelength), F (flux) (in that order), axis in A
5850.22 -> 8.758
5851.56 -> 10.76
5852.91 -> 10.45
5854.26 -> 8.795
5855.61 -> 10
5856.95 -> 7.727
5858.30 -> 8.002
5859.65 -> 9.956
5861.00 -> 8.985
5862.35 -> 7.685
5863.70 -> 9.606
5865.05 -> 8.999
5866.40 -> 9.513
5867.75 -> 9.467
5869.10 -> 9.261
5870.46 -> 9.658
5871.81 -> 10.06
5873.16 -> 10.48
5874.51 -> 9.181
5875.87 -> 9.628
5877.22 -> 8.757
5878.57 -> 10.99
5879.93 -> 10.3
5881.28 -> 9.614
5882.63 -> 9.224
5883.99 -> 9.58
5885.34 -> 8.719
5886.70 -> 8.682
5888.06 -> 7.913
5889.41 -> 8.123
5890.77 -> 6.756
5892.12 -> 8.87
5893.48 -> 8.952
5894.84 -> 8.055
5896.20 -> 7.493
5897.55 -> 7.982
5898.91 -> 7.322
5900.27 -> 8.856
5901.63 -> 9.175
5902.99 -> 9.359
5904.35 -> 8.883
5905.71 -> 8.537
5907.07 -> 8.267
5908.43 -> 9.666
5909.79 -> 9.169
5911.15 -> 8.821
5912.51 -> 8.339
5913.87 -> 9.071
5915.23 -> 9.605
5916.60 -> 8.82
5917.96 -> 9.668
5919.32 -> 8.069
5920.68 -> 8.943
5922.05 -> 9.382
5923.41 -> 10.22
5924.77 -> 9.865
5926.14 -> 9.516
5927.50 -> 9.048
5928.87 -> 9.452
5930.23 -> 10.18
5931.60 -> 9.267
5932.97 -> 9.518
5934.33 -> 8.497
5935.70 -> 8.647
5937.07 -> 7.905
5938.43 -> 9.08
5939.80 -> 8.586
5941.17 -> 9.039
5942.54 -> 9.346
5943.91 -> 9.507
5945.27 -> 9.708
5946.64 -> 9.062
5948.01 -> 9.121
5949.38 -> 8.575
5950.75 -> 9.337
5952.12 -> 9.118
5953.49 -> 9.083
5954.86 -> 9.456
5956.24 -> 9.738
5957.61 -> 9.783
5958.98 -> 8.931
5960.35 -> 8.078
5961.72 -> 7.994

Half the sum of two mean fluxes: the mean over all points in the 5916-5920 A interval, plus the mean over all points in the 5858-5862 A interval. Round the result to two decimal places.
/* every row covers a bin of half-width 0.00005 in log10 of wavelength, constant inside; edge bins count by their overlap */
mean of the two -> 8.92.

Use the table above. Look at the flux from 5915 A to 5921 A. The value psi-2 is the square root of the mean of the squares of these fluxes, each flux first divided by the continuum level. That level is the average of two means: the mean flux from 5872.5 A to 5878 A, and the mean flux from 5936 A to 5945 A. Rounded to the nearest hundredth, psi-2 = 0.98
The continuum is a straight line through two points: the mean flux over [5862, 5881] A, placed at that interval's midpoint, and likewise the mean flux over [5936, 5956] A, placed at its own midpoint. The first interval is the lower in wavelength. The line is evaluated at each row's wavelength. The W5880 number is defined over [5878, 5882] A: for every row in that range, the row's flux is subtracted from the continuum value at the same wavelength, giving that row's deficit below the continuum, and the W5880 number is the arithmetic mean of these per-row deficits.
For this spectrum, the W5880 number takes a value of -0.8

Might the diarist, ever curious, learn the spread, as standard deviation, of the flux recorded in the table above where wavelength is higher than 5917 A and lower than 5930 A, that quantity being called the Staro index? 0.6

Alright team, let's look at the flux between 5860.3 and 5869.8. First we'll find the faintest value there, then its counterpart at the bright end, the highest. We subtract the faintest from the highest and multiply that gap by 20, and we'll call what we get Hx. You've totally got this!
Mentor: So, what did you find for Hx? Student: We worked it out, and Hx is 38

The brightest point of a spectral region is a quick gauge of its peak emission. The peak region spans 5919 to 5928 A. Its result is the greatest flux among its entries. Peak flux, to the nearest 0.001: 10.220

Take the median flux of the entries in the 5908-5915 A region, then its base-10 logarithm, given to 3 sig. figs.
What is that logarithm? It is 0.958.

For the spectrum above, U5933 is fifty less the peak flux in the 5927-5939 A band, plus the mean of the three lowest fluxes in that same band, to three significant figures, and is 48.2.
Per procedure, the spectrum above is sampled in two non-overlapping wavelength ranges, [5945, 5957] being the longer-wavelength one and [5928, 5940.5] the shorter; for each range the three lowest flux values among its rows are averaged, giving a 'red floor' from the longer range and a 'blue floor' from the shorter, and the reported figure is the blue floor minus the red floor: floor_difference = -0.58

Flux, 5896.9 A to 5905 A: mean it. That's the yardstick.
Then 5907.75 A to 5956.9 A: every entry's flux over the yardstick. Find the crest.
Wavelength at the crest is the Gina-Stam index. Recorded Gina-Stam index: 5923.41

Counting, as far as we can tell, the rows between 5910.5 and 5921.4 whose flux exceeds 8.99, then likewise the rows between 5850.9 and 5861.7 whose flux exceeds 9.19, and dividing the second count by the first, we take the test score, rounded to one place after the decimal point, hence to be 1.3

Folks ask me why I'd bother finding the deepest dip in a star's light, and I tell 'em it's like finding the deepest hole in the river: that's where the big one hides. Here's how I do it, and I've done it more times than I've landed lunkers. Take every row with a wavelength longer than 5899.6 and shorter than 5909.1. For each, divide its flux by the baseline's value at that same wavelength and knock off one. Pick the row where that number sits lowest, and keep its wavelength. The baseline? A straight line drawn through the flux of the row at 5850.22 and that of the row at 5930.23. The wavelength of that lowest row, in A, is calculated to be 5907.07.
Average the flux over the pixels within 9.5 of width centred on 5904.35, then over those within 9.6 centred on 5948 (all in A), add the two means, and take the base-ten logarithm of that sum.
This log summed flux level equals 1.26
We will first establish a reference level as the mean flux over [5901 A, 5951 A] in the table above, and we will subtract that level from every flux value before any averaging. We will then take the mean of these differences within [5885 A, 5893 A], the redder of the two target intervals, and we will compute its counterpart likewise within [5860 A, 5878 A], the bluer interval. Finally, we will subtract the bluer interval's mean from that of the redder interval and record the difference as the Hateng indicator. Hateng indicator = -1.2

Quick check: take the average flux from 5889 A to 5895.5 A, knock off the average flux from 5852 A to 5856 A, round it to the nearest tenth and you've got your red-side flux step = -1.6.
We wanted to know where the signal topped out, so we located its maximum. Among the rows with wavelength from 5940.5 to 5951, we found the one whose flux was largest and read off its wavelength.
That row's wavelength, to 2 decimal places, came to 5945.27 A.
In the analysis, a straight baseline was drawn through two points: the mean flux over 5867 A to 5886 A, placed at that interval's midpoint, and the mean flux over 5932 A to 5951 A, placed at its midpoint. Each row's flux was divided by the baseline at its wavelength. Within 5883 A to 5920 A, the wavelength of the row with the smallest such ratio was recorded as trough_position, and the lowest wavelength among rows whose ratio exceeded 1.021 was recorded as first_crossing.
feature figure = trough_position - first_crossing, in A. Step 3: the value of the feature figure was -17.7 A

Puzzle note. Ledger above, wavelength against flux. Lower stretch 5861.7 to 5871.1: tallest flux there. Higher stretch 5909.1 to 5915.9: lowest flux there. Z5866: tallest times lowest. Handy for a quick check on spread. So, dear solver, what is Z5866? 81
